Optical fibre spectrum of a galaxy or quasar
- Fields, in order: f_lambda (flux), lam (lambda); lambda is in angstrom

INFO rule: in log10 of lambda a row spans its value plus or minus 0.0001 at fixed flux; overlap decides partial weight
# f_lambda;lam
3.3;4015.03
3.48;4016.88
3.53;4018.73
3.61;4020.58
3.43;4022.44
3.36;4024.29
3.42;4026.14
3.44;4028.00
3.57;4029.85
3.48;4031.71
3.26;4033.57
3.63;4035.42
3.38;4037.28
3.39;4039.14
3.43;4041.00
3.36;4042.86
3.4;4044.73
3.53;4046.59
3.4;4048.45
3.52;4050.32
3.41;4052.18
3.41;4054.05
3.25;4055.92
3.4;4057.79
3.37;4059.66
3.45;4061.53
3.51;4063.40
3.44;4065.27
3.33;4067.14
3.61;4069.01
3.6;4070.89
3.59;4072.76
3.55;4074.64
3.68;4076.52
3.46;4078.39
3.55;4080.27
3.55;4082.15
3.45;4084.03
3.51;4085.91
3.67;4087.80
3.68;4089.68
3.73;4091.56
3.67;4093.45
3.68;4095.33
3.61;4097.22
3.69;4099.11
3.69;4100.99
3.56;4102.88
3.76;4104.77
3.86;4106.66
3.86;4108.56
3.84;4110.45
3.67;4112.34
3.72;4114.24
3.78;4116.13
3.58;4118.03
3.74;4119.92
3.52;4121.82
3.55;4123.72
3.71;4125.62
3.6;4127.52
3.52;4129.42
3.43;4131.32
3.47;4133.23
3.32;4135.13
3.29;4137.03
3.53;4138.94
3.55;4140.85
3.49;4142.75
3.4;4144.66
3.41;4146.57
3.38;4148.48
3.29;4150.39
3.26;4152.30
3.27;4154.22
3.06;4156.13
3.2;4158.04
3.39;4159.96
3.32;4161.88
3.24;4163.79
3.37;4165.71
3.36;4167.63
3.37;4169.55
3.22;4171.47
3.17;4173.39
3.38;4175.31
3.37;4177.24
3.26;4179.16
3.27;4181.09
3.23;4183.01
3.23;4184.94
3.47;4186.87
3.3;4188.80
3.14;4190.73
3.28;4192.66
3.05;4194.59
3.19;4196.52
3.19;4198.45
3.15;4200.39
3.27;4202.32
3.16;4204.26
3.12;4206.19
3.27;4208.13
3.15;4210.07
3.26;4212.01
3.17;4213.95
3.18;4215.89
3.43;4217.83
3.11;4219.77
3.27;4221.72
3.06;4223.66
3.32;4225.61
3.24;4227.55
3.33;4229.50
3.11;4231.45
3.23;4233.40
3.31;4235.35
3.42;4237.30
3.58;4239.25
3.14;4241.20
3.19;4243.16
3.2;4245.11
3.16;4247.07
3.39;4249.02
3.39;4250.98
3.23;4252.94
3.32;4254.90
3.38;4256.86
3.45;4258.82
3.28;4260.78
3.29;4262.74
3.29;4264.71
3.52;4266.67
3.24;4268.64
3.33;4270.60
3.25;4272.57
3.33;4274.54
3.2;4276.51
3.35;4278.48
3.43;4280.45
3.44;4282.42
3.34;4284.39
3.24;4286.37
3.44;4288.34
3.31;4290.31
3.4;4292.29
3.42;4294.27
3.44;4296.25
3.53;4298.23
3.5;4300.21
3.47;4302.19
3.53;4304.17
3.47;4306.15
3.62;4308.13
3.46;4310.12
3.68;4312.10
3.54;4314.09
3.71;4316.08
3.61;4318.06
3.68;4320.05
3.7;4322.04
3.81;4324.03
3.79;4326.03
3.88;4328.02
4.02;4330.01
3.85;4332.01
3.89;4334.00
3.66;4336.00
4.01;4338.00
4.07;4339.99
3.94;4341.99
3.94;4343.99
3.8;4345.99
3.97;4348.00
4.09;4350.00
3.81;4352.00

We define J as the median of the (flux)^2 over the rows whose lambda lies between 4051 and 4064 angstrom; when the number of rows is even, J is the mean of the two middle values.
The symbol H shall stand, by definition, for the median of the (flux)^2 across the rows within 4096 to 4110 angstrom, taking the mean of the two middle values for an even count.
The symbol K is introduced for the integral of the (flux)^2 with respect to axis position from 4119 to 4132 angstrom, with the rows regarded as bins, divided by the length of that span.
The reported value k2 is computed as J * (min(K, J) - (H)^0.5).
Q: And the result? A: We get 92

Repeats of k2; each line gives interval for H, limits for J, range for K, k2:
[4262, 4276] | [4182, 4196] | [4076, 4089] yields 75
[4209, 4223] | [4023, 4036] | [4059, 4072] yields 102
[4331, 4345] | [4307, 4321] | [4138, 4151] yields 104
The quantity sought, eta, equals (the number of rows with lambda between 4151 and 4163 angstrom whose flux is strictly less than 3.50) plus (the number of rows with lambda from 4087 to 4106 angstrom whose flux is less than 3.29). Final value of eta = 6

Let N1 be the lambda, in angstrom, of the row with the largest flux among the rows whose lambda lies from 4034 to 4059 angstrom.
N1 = 4035.42 angstrom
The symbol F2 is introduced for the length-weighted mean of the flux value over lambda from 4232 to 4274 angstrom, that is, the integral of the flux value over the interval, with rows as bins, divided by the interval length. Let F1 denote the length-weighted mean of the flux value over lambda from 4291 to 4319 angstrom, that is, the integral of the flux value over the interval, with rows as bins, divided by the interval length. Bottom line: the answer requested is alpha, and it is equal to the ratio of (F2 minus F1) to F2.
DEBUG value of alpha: -0.064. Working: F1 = 3.52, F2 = 3.31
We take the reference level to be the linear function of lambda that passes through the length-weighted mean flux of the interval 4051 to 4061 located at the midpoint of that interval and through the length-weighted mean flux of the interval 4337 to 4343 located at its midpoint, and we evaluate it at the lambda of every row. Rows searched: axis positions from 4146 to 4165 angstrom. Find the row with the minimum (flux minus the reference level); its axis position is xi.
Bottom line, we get 4156.13 angstrom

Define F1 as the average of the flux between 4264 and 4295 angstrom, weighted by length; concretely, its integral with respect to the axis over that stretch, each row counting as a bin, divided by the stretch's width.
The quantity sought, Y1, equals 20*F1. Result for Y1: 66.9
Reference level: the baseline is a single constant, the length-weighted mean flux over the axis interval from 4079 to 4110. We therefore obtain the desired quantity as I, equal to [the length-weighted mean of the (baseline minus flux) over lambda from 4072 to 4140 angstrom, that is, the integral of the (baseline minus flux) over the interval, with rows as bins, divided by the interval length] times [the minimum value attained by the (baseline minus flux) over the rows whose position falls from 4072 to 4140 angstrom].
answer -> -0.009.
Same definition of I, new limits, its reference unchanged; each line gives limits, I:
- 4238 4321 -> -0.013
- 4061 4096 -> -0.007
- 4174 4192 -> 0.069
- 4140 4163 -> 0.035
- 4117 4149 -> -0.013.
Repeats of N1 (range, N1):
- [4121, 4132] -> 4125.62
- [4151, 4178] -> 4159.96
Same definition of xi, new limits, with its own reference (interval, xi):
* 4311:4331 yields 4314.09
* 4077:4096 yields 4084.03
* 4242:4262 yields 4247.07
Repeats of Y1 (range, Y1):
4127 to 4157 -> 67.8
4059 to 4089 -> 70.5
